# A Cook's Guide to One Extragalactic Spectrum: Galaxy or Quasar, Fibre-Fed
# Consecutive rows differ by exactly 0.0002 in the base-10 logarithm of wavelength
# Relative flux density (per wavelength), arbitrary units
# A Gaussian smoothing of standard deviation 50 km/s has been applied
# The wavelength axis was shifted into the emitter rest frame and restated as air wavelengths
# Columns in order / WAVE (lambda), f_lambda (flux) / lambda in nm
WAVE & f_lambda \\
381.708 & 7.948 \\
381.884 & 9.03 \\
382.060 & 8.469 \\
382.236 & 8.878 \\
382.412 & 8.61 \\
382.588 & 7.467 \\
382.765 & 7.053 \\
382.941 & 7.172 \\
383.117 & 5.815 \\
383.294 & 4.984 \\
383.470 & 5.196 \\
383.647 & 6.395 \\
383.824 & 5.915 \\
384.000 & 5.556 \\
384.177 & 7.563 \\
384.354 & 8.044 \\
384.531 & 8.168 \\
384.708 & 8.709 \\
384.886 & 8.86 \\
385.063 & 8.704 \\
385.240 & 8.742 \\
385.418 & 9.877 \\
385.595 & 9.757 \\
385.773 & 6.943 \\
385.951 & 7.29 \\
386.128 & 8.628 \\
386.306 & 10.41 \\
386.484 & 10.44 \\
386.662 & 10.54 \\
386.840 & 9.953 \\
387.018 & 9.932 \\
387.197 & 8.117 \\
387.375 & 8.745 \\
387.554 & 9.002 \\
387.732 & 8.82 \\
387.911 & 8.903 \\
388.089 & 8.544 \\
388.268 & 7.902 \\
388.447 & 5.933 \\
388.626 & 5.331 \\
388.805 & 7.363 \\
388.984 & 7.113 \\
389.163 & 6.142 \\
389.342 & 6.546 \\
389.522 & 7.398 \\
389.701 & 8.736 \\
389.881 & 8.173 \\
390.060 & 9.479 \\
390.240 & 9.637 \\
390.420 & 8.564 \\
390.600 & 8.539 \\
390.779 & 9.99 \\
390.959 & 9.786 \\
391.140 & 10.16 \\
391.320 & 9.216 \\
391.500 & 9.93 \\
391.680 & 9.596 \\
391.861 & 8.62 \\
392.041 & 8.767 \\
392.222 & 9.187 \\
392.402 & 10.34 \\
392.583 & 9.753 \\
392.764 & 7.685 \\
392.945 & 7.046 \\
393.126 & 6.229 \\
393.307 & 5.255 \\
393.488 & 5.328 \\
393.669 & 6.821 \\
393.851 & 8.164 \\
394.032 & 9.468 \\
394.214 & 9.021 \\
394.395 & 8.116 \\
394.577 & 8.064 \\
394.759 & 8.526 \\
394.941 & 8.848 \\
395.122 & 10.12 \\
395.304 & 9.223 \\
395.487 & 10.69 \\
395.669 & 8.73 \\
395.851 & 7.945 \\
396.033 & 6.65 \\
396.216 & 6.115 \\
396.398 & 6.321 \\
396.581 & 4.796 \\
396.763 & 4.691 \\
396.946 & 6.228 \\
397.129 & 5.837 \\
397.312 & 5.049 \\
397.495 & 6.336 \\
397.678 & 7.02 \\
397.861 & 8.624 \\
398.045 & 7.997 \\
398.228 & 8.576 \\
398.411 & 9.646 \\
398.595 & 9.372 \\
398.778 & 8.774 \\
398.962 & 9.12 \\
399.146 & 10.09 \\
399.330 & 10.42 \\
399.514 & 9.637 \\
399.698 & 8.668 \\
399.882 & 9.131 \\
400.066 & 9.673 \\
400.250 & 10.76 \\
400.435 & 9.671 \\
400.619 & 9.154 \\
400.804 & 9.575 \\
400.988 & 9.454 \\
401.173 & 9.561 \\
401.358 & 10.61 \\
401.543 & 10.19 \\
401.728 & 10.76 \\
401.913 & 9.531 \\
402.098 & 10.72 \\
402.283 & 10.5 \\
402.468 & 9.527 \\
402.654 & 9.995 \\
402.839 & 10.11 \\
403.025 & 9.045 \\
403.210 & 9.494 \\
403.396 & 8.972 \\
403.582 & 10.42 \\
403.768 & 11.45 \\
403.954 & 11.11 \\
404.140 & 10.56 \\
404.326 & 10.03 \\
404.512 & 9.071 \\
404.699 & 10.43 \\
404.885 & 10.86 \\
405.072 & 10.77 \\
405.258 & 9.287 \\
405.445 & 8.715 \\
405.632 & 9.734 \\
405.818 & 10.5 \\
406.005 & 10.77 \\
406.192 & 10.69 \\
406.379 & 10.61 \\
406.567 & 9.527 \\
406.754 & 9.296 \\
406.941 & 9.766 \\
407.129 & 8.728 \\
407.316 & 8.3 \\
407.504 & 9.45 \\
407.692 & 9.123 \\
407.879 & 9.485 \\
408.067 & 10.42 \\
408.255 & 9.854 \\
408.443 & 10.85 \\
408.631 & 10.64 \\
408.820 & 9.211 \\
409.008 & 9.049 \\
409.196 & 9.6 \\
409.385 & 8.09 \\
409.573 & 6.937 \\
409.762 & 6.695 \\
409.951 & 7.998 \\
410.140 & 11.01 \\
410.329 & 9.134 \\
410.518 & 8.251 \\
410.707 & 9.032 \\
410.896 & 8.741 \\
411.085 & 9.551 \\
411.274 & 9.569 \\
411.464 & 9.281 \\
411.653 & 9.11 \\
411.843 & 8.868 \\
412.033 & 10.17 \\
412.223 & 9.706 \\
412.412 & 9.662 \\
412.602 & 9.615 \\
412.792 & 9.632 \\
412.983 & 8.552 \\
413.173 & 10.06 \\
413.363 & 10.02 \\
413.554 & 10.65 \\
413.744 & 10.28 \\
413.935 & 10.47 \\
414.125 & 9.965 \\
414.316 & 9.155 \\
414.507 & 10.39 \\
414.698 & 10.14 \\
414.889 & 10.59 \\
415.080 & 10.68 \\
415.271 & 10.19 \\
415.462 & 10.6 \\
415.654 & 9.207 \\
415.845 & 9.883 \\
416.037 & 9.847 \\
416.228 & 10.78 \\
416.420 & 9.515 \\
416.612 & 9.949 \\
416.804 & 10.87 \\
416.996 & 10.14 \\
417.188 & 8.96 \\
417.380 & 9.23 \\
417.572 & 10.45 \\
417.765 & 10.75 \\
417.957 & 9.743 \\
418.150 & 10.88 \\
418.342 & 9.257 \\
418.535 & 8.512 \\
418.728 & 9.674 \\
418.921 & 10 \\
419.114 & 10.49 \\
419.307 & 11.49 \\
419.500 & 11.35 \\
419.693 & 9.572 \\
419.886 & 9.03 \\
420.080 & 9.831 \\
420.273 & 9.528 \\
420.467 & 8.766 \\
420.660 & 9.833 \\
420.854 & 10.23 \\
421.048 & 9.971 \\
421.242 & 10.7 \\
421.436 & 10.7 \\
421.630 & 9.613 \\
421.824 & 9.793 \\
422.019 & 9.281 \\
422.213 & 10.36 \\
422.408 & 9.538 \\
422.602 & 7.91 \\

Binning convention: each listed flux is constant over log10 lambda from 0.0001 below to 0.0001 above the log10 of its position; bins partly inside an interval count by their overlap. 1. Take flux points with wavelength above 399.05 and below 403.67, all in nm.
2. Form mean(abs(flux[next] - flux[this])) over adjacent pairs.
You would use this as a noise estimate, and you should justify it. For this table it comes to 0.67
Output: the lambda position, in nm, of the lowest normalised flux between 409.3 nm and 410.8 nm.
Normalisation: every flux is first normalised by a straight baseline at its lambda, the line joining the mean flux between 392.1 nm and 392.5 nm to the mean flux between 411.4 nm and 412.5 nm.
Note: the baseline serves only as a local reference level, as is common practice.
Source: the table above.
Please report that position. 409.762 nm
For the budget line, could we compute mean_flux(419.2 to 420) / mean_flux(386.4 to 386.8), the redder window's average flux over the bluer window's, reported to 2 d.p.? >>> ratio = 0.99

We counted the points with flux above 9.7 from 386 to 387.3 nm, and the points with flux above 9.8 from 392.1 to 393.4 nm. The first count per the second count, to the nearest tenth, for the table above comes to 5.0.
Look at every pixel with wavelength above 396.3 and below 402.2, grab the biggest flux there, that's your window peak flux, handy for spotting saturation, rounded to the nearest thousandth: 10.760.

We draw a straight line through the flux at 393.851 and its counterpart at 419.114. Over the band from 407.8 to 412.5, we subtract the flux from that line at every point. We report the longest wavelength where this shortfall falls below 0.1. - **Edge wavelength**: 412.033 nm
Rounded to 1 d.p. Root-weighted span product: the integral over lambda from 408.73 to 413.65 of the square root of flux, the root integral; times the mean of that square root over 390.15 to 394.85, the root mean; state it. 43.3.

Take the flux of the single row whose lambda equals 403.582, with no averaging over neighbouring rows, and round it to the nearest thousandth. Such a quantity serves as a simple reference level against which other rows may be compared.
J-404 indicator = 10.420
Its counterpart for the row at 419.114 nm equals 10.490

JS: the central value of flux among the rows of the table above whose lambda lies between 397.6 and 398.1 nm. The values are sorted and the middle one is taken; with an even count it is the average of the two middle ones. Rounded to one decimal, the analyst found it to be 8.0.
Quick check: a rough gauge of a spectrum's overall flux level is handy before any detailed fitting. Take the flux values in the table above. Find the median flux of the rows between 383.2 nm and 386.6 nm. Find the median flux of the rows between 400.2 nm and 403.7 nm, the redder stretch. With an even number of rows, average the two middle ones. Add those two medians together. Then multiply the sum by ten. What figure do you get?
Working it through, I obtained 178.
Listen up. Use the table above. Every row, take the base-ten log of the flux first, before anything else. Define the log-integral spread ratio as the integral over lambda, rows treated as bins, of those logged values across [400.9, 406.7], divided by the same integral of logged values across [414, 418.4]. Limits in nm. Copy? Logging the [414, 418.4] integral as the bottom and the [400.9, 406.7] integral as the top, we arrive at 1.3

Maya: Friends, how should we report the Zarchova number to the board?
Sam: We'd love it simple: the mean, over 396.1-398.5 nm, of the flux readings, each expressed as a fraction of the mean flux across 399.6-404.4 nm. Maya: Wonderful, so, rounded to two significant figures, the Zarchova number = 0.67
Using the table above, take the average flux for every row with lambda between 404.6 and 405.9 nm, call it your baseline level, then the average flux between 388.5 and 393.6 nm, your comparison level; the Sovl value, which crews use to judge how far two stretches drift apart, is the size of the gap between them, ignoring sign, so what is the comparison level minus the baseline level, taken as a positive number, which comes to 1.8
